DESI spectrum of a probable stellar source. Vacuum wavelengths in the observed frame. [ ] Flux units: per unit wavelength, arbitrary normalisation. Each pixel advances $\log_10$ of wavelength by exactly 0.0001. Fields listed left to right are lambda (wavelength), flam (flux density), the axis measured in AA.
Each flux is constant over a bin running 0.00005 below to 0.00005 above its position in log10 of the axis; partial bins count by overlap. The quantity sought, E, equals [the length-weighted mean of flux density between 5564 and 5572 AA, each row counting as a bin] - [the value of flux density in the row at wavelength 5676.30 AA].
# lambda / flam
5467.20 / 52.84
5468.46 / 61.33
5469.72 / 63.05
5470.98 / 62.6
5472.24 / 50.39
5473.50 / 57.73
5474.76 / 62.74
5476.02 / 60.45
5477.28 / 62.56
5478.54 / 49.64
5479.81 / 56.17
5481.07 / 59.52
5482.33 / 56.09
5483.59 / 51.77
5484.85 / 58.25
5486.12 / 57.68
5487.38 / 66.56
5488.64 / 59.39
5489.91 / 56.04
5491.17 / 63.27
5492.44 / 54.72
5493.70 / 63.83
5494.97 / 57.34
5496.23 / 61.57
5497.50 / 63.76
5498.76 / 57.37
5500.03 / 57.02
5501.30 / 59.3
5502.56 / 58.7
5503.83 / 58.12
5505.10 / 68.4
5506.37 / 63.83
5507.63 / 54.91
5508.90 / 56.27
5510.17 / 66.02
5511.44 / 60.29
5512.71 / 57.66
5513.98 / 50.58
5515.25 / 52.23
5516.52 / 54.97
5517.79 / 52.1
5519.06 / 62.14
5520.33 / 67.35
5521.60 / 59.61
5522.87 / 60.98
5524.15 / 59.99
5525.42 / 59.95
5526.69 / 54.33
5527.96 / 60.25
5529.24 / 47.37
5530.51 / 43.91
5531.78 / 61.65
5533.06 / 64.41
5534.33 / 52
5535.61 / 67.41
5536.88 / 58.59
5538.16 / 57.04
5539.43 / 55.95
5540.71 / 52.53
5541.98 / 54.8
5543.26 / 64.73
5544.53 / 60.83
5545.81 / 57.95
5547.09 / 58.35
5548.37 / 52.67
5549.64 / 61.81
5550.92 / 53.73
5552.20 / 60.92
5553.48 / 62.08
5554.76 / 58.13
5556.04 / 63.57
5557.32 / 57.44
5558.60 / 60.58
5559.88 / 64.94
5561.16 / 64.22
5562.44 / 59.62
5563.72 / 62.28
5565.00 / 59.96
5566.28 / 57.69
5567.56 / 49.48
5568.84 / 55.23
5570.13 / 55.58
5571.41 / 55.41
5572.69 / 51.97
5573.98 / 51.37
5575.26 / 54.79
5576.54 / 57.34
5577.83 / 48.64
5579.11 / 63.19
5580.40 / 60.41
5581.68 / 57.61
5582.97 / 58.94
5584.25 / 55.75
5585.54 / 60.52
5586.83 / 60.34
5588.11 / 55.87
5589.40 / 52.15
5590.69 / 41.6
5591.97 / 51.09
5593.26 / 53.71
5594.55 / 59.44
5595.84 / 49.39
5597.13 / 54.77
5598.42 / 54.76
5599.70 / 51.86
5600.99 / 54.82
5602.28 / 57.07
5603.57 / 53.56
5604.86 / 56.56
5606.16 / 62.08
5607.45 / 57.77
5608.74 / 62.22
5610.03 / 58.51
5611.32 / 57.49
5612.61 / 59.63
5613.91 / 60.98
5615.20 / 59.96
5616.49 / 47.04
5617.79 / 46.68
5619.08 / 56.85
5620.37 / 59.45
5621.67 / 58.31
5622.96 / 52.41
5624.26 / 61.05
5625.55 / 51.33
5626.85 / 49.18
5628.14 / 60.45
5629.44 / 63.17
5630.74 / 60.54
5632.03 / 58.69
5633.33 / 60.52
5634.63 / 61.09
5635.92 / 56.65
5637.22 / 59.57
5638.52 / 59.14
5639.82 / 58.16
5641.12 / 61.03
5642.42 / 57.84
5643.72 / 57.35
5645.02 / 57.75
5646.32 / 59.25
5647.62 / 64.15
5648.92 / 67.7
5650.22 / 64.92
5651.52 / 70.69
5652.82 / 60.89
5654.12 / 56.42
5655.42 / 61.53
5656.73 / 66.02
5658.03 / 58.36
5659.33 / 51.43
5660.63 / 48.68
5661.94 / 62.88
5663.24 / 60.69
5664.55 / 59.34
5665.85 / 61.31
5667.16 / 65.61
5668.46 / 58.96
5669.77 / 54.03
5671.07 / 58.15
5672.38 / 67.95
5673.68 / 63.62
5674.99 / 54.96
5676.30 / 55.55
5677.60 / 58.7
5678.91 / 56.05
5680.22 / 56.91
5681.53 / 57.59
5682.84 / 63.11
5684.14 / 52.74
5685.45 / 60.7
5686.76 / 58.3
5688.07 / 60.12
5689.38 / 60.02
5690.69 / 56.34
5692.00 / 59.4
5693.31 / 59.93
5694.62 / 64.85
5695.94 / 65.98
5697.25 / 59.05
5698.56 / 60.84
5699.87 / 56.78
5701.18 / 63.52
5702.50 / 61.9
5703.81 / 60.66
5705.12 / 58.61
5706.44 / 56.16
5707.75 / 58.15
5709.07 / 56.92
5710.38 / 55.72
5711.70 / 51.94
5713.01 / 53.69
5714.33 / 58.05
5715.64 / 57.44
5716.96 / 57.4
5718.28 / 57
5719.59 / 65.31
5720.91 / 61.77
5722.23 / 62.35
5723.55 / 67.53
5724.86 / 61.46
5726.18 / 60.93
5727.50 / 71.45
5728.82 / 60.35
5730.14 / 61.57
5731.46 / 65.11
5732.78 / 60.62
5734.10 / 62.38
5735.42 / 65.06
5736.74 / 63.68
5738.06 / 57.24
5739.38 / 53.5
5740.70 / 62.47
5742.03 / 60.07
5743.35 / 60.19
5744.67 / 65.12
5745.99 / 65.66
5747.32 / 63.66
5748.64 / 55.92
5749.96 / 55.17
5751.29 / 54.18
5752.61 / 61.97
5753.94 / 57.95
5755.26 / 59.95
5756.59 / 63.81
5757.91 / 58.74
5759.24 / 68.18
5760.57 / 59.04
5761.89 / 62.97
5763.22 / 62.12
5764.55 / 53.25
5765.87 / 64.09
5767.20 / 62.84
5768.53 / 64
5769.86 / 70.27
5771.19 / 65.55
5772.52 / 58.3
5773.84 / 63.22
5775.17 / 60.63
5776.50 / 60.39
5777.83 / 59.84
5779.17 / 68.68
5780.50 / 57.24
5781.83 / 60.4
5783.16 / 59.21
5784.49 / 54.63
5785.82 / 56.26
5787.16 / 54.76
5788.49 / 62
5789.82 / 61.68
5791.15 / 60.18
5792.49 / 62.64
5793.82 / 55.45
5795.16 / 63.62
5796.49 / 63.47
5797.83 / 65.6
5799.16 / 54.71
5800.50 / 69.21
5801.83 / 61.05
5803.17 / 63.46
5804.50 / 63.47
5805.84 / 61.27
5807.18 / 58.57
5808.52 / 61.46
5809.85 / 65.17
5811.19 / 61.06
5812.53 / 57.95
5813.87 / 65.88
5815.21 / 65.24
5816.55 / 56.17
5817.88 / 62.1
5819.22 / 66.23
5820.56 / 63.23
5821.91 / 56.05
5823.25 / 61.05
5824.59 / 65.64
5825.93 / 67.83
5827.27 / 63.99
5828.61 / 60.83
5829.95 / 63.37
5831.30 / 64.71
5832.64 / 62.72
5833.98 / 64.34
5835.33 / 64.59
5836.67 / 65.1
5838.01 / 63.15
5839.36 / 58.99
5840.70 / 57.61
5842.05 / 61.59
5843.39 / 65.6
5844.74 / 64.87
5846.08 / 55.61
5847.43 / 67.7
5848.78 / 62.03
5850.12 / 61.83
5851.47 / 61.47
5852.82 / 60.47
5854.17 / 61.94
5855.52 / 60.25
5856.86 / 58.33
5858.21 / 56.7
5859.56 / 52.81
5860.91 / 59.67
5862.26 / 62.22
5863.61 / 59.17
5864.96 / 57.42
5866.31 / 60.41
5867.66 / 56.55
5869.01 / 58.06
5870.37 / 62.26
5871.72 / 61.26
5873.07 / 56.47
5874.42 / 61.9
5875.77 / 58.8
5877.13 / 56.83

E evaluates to 0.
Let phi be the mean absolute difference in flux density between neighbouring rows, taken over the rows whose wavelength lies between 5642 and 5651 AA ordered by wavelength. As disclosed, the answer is 2.3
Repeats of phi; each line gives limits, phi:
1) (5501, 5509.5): 4.4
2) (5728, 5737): 2.5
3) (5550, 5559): 4.5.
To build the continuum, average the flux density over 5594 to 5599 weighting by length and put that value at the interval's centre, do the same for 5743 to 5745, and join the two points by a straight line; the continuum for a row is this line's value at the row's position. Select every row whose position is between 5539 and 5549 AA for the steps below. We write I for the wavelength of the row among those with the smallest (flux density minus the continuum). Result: 5548.37 AA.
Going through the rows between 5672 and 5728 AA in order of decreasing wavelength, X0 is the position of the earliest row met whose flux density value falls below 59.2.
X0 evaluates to 5718.28 AA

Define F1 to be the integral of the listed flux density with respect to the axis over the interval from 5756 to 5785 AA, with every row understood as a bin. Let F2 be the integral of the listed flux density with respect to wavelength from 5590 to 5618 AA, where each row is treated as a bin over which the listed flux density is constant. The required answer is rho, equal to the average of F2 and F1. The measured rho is 1668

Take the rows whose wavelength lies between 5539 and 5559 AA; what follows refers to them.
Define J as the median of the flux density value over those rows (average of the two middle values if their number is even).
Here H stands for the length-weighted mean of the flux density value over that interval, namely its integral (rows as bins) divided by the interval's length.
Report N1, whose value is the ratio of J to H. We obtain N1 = 1.00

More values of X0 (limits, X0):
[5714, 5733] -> 5718.28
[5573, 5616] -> 5611.32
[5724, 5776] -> 5772.52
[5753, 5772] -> 5764.55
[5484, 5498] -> 5494.97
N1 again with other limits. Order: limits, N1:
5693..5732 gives 1.00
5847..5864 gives 1.00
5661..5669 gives 1.00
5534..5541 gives 0.98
